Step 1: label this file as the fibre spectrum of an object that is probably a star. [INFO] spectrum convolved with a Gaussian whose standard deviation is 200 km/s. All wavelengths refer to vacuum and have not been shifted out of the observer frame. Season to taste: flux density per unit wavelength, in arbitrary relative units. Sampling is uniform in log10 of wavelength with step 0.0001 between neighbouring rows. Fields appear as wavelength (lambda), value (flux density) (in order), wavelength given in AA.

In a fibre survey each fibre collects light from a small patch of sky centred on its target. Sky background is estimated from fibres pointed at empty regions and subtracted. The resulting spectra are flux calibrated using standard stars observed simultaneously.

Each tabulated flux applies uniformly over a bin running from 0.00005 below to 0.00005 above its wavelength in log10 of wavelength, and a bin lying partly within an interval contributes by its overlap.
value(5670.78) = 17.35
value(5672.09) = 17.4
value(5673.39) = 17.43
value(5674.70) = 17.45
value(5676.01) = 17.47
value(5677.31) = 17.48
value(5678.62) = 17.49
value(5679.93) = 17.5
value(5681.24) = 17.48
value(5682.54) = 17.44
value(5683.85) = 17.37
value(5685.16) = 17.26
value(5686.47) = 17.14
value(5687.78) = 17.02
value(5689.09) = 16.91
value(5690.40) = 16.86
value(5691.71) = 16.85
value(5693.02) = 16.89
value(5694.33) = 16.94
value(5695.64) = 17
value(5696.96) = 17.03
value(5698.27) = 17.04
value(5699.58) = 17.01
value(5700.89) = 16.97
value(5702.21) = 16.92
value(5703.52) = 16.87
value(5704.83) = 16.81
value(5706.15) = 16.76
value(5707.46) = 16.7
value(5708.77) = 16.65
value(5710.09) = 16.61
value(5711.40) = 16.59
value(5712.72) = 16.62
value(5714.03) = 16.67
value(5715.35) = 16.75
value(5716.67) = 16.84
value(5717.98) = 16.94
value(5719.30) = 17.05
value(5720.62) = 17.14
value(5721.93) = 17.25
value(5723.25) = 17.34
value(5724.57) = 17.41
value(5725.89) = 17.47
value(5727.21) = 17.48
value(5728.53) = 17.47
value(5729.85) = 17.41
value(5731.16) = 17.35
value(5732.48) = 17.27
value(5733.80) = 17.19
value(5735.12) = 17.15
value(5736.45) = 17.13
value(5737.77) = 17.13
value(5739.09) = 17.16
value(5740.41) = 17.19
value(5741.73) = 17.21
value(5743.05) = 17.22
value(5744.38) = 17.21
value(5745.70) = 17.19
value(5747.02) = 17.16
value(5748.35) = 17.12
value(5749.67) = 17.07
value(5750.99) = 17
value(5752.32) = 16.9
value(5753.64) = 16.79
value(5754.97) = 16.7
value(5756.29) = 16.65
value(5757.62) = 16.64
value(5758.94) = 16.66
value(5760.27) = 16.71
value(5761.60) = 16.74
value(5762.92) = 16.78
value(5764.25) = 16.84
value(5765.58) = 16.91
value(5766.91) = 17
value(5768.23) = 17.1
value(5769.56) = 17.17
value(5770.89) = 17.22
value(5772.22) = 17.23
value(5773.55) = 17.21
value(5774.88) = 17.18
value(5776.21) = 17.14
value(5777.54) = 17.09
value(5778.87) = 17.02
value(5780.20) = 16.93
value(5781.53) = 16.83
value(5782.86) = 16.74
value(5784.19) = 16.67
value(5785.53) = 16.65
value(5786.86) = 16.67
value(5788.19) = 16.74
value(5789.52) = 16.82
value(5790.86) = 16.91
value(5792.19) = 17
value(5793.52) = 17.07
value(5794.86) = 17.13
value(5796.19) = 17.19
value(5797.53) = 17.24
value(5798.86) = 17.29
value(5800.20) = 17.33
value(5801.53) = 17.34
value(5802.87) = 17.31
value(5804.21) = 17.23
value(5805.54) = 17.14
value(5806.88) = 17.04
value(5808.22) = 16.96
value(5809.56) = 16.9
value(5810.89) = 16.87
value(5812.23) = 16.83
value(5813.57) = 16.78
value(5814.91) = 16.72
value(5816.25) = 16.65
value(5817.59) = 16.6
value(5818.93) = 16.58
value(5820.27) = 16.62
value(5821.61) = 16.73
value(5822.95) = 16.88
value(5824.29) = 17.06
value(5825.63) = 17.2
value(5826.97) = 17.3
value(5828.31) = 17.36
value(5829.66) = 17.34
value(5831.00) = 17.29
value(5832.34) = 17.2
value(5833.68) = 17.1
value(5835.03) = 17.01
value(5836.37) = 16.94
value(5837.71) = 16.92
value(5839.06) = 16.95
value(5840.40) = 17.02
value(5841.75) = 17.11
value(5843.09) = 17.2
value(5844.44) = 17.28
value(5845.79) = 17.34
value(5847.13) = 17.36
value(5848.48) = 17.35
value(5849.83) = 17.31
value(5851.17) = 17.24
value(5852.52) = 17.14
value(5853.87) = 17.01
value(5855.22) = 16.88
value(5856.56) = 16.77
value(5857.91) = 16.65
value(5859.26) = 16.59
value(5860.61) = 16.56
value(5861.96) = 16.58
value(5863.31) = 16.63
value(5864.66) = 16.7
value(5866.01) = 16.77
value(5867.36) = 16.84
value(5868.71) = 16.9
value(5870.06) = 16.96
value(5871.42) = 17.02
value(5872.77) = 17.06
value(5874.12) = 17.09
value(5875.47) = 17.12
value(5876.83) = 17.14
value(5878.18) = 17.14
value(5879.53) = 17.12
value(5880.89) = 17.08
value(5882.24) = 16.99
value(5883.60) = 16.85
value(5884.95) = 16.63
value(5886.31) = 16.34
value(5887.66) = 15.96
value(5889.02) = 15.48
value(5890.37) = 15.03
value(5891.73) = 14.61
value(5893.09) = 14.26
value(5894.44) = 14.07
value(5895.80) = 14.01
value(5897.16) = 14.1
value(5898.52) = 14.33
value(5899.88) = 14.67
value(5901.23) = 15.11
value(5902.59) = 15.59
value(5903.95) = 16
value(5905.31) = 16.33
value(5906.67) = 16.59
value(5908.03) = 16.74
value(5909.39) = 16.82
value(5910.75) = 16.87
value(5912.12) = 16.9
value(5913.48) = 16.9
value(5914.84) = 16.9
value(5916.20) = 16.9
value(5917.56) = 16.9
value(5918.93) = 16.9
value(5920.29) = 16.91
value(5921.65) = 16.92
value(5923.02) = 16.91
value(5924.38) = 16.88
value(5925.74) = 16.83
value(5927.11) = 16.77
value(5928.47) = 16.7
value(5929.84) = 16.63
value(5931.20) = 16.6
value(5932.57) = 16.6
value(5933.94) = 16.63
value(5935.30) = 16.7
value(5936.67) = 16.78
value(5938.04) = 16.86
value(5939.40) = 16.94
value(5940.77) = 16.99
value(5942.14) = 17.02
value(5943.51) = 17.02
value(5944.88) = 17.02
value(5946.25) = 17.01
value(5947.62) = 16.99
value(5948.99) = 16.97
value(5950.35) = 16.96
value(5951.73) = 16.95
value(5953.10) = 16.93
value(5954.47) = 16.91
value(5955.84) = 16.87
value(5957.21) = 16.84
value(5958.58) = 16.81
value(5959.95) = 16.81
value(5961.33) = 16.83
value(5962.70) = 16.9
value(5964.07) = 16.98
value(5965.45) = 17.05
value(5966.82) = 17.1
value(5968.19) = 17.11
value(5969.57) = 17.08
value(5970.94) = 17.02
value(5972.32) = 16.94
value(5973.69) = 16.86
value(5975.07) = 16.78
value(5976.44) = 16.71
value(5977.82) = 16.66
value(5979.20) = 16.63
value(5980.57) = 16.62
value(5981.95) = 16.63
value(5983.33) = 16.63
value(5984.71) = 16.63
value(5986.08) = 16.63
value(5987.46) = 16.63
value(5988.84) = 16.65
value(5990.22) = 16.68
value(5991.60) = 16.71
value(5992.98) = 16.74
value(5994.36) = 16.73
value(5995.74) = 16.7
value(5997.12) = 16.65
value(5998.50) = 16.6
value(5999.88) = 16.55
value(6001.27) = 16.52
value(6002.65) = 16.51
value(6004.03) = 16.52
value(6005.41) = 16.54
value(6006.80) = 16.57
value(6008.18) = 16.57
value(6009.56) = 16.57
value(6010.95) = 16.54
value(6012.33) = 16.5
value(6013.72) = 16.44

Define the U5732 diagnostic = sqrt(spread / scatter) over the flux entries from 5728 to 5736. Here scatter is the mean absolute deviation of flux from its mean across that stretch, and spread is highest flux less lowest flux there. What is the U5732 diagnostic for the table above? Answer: 1.76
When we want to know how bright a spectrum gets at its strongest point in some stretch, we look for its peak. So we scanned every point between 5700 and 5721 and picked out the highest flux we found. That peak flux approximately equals 17.14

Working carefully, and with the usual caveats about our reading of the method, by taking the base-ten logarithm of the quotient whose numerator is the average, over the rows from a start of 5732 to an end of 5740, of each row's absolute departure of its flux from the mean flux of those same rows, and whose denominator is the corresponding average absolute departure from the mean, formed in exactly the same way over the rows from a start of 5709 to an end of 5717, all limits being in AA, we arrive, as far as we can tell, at -0.3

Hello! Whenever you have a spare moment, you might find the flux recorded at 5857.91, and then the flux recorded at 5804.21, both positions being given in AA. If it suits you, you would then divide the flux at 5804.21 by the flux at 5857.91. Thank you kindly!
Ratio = 1.03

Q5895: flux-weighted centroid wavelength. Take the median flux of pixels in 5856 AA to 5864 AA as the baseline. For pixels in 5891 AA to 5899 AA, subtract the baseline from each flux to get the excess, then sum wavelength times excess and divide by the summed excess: 5895.2 AA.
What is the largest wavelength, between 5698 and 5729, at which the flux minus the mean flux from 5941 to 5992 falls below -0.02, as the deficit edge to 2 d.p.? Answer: 5715.35 AA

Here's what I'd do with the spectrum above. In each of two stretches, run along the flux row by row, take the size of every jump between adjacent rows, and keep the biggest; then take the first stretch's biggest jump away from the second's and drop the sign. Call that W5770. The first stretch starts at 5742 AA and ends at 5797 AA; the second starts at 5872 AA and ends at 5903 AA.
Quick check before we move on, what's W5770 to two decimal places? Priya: 0.37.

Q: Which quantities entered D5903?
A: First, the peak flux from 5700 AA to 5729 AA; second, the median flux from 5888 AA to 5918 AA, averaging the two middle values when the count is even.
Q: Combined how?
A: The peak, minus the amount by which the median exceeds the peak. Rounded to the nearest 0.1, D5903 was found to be 19.2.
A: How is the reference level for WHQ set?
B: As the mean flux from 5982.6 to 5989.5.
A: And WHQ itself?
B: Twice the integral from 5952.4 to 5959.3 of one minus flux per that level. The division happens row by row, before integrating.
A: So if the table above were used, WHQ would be -0.20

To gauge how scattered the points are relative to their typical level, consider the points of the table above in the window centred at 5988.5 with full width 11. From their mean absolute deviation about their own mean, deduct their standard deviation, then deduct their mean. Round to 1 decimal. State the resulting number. -16.7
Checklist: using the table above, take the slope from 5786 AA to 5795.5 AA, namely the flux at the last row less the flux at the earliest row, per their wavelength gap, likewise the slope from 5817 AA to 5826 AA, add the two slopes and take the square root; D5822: 0.363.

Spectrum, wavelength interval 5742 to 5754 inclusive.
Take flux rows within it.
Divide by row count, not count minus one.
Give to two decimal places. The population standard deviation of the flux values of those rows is 0.14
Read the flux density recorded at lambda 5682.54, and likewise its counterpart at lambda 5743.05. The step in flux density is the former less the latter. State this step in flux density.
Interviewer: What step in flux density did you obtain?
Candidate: 0.22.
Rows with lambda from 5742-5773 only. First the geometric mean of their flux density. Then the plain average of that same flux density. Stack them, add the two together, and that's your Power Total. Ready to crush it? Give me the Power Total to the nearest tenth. 33.9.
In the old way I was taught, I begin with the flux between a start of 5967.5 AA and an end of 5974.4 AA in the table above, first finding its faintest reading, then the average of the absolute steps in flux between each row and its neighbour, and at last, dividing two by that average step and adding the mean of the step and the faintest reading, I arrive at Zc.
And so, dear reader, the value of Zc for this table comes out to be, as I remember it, 40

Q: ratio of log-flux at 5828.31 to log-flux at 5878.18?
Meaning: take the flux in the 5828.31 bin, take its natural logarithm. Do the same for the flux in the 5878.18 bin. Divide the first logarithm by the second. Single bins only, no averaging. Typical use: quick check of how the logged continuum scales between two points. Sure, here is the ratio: 1.004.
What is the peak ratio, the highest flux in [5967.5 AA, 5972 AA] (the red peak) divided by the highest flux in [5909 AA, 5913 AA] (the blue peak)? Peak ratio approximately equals 1.01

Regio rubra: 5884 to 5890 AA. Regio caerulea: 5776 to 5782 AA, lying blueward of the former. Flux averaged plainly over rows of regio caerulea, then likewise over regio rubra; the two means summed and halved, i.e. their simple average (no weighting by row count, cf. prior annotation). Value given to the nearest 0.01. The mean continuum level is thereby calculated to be 16.55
